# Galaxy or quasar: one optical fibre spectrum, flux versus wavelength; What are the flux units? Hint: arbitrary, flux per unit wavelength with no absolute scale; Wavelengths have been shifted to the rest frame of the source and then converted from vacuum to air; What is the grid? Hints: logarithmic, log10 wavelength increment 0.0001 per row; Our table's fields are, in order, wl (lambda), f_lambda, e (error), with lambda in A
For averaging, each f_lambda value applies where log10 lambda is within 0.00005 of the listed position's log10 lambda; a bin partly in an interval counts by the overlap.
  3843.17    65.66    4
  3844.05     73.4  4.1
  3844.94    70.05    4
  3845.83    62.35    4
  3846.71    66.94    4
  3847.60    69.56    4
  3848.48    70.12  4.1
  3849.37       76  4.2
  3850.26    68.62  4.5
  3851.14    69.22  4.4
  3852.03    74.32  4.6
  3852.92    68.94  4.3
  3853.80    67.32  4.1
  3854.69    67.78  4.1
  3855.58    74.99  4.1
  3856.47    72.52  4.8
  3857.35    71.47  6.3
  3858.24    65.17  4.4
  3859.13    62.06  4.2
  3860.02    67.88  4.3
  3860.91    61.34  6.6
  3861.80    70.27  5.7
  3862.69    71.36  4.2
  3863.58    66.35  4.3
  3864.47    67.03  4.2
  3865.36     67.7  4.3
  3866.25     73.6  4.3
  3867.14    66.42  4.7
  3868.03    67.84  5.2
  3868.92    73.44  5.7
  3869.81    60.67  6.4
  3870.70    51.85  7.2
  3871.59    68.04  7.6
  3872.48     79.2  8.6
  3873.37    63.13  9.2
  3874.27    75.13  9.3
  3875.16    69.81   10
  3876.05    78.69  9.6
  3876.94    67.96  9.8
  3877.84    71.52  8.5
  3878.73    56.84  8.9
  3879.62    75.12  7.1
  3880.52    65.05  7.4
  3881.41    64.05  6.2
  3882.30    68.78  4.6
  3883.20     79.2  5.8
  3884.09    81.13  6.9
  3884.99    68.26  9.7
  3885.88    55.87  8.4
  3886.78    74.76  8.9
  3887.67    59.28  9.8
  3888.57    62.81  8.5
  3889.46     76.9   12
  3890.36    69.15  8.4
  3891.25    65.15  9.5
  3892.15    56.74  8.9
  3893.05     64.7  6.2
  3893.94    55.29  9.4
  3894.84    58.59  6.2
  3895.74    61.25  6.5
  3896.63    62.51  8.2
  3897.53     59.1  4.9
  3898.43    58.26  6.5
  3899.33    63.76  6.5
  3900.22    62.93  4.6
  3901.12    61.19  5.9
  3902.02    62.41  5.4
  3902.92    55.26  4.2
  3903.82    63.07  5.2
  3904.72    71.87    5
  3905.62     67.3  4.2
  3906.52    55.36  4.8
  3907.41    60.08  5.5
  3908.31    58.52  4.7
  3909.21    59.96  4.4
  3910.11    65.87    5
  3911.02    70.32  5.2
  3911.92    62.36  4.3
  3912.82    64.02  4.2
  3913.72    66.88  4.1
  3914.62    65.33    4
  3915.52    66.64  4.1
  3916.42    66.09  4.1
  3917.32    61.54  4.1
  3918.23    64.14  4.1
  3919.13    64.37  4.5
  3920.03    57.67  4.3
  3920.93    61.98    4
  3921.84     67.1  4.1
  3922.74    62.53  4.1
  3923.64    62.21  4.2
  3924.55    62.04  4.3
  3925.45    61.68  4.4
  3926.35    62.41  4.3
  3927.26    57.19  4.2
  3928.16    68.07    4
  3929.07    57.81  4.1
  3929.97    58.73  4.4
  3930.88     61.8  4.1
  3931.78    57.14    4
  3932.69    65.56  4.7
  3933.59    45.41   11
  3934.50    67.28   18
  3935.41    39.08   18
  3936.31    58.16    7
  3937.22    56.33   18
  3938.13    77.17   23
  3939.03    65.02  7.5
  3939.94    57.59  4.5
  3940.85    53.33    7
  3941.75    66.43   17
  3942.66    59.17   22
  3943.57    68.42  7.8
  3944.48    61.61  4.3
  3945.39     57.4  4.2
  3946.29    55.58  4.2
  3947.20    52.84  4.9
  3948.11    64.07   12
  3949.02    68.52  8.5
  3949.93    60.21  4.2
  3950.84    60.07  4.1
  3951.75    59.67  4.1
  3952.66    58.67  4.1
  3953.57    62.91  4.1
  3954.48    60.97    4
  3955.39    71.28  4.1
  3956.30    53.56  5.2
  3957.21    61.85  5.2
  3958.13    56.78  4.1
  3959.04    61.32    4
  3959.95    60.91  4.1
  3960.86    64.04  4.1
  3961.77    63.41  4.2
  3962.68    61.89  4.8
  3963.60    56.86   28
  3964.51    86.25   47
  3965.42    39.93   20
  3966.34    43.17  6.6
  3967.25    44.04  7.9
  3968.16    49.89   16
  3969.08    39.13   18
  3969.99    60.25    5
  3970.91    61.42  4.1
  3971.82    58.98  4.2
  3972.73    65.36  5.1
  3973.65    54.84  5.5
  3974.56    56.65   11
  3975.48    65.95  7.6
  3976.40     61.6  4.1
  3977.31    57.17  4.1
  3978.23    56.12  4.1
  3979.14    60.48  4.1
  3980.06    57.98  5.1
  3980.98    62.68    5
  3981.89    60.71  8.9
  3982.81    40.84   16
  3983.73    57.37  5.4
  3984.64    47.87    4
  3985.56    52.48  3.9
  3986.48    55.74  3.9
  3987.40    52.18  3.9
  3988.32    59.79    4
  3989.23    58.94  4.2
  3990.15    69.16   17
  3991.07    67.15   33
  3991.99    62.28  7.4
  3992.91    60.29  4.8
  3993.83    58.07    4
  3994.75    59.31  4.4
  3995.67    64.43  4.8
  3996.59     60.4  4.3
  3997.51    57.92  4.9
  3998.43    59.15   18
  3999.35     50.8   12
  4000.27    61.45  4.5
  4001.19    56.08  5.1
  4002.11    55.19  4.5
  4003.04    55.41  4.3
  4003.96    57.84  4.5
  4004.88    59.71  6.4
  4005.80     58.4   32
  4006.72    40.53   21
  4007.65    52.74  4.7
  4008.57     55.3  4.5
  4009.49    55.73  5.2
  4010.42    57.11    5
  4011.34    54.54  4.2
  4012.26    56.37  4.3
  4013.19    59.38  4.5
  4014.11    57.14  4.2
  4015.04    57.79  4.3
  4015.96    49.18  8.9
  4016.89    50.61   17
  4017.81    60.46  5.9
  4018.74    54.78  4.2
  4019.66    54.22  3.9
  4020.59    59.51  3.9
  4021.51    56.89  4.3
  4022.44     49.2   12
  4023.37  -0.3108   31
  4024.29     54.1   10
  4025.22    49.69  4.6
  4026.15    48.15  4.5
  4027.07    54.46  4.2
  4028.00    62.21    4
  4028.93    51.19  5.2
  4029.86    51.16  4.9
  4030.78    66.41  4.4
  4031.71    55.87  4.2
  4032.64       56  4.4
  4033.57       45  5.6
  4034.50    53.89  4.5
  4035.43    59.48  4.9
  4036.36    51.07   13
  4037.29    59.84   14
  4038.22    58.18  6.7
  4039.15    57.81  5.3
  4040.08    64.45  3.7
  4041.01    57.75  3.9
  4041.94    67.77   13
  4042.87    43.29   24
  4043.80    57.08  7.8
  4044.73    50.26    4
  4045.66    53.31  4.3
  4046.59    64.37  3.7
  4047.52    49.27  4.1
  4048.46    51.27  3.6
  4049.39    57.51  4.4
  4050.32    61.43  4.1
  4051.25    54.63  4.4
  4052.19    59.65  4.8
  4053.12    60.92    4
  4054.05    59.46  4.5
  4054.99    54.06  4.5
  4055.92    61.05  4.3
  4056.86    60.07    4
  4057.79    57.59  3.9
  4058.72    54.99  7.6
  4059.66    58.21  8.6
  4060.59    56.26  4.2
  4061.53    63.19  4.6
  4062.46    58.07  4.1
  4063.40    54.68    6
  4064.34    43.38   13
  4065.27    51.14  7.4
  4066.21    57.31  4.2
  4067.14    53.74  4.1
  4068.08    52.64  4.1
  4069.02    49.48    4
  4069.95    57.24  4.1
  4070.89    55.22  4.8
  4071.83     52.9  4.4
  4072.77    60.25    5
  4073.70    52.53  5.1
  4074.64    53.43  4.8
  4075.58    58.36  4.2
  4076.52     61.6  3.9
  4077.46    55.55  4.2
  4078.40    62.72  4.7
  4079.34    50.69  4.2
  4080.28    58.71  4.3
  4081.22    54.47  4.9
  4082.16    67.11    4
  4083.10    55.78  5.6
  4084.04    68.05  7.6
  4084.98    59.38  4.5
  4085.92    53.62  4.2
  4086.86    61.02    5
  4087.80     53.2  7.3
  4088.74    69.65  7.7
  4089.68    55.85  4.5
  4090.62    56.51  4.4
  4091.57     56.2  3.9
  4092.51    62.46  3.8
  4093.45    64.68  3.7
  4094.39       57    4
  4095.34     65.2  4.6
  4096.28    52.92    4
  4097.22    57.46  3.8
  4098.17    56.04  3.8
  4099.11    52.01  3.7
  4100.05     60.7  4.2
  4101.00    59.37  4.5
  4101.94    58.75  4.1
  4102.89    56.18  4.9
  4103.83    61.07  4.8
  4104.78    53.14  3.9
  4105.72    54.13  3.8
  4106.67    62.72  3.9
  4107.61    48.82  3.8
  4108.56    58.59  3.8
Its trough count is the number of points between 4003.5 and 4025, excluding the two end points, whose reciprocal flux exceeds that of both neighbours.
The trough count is 6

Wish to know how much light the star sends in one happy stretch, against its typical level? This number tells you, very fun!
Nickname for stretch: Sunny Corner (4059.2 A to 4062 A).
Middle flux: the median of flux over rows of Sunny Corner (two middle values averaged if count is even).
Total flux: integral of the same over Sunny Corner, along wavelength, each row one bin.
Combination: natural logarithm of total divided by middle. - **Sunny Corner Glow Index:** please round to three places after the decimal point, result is 1.049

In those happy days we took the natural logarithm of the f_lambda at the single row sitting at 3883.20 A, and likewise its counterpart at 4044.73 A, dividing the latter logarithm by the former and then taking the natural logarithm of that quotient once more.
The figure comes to -0.110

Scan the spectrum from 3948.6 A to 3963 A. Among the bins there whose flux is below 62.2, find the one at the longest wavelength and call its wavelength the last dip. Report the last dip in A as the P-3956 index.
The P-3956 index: 3962.68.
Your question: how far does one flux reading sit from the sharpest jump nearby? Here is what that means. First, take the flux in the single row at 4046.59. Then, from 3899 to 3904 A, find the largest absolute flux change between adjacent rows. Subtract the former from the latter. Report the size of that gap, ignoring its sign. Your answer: 57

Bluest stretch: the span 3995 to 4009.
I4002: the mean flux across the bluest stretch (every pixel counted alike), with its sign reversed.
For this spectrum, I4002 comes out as -56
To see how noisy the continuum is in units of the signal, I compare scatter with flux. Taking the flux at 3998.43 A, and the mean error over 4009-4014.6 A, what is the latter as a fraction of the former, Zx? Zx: 0.077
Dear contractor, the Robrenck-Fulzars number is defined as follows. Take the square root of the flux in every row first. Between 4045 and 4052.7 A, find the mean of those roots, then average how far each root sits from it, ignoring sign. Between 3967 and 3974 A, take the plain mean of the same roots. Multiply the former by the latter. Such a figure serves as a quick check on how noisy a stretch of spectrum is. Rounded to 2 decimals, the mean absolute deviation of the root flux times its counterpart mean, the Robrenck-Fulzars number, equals 2.11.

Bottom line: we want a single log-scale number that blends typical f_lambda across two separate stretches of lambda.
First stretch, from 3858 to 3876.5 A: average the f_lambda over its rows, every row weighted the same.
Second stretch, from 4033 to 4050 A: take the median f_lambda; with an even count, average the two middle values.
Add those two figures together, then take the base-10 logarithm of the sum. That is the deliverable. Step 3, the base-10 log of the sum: 2.10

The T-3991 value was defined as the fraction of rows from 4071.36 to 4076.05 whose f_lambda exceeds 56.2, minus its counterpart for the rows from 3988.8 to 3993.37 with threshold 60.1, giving -0.40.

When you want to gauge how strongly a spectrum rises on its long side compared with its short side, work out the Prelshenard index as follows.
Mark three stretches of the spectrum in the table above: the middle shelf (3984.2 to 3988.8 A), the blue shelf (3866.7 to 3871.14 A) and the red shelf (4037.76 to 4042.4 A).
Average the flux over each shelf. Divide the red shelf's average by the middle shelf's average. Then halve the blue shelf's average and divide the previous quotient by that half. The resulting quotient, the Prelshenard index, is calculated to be 0.0356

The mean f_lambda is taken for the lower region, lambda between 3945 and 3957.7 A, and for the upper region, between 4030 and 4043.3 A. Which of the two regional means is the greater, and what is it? 60.5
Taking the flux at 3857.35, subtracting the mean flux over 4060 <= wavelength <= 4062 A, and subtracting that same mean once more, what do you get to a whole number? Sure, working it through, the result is -48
